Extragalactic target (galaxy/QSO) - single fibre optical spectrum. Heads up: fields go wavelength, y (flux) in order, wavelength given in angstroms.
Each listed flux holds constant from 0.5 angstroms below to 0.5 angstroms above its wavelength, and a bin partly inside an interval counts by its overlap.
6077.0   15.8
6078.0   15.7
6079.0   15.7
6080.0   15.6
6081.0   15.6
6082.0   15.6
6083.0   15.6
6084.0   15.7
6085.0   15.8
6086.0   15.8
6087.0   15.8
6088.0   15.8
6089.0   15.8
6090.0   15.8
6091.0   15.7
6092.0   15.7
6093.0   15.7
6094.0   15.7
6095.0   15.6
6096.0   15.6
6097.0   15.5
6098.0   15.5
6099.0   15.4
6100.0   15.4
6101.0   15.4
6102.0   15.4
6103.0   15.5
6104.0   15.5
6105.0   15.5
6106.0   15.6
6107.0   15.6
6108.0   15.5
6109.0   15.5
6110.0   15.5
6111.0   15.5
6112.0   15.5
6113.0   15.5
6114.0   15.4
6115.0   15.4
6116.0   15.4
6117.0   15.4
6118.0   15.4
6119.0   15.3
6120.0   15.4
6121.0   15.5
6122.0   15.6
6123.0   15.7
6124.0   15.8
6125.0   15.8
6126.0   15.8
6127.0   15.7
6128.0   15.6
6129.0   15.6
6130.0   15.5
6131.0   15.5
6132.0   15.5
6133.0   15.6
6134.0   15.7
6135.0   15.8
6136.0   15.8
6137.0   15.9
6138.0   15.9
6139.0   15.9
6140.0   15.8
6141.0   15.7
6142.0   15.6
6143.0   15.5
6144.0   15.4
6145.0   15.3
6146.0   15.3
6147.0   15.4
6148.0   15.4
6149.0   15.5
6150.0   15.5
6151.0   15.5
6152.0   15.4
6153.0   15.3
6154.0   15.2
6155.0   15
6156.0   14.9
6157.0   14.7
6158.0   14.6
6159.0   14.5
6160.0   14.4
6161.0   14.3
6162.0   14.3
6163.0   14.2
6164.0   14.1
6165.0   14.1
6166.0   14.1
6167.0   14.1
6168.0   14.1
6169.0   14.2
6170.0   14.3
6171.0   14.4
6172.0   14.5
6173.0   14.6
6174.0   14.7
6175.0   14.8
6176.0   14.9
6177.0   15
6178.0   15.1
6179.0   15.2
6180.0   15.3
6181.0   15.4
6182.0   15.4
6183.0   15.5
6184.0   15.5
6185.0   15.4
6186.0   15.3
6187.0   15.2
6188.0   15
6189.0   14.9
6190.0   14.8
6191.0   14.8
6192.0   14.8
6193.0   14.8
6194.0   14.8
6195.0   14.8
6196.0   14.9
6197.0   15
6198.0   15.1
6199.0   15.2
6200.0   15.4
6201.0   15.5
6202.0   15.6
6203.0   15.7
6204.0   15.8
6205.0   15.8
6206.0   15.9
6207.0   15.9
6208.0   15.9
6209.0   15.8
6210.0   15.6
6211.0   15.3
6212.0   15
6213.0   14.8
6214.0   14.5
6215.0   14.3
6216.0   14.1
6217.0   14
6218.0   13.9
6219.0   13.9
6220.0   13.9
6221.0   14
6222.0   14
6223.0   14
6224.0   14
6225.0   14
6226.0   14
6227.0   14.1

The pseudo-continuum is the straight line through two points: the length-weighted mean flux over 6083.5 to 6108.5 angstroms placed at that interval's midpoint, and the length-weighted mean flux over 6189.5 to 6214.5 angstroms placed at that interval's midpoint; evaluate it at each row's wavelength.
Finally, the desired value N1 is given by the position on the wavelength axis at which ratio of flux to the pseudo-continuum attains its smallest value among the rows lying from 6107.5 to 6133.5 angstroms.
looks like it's 6119.0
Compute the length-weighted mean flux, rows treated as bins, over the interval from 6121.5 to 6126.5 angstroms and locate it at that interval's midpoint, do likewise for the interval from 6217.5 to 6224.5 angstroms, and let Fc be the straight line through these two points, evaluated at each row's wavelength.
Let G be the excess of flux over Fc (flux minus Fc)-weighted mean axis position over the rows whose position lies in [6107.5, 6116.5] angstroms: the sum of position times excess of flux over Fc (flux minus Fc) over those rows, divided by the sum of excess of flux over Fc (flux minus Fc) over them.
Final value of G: 6112.0 angstroms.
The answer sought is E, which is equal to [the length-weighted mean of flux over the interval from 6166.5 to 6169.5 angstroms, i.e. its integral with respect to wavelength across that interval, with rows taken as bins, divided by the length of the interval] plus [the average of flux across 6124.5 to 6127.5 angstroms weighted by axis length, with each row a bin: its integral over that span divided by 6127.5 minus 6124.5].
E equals 29.9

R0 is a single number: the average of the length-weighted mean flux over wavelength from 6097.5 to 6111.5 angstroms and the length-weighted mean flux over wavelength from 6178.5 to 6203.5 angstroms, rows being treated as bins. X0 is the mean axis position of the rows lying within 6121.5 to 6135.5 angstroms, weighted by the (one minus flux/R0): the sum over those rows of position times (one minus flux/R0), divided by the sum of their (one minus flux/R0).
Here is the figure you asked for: 6128.1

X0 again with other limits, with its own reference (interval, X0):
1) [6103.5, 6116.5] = 6109.0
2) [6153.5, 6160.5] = 6157.9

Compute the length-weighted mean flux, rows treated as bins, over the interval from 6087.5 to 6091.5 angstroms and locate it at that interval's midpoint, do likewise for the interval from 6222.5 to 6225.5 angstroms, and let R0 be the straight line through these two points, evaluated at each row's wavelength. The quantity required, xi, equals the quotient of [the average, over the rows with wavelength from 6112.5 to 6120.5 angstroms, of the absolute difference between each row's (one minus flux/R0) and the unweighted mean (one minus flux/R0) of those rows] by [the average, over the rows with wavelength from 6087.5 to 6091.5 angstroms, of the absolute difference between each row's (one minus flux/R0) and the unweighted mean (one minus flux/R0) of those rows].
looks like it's 1.2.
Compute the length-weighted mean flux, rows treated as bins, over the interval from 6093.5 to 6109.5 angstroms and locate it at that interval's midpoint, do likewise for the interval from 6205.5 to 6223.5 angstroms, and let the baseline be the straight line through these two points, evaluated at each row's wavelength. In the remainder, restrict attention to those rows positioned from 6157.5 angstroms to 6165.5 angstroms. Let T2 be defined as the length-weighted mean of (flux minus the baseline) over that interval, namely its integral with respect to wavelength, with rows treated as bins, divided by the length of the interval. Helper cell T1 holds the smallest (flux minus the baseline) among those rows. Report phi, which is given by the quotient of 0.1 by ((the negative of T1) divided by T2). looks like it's -0.08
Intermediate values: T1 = -1.0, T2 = -0.8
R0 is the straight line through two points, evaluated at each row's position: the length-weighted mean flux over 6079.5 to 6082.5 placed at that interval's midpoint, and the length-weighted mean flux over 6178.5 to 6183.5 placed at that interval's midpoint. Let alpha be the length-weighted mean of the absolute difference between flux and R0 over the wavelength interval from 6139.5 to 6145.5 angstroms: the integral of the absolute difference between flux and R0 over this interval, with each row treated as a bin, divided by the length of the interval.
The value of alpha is 0.16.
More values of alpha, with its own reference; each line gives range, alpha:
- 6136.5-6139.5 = 0.44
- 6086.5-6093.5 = 0.18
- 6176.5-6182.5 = 0.16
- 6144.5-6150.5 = 0.08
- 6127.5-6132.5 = 0.06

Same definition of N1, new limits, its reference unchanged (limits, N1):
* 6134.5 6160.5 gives 6160.0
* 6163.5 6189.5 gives 6164.0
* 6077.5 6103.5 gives 6099.0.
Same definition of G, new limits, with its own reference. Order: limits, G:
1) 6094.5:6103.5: 6099.0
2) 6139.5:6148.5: 6141.9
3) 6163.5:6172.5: 6167.4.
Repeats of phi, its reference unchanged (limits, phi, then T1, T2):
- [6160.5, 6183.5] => -0.04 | -1.0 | -0.4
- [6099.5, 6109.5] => 0.00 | -0.1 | 0.0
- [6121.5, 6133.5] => -0.17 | 0.2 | 0.3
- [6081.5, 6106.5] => 0.04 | -0.1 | 0.1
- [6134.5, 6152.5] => -0.39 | 0.1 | 0.4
